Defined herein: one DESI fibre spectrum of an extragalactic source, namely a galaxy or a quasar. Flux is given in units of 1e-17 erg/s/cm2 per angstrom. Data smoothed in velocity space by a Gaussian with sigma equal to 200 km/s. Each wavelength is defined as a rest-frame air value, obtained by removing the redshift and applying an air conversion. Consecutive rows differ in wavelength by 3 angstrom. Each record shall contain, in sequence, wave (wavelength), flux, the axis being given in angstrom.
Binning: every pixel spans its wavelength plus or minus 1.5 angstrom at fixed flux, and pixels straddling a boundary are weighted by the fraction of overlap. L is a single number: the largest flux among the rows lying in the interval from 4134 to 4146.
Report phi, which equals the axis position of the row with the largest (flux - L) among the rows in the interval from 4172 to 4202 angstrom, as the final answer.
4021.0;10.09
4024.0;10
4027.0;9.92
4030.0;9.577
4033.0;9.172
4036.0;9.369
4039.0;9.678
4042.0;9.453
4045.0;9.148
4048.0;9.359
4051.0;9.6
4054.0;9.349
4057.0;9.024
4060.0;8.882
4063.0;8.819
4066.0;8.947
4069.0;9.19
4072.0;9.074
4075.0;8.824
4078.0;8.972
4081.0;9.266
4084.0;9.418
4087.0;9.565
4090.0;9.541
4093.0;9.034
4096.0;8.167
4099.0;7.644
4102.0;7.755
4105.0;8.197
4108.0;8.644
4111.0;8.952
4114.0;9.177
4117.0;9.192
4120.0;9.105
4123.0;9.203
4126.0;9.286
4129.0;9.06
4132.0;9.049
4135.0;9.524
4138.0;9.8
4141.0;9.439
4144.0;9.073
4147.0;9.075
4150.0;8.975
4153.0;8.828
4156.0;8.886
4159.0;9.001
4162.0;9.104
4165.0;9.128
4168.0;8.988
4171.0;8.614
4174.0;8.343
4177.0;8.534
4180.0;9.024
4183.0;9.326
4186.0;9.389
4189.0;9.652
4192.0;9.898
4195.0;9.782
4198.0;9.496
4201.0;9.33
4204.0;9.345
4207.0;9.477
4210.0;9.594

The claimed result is 4192.0 angstrom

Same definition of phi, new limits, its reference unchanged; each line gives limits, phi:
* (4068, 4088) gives 4087.0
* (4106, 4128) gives 4126.0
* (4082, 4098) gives 4087.0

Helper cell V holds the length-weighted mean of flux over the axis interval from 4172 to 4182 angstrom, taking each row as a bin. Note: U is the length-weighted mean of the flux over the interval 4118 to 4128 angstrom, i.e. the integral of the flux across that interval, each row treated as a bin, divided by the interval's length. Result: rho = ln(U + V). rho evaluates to 2.88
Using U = 9.2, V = 8.67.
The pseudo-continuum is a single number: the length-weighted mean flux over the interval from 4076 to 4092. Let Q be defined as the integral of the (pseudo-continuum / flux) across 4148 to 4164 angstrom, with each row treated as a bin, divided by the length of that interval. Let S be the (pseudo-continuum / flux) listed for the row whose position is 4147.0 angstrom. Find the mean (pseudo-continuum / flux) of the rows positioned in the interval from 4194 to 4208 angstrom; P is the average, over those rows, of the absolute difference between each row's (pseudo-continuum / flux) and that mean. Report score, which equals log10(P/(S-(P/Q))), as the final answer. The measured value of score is -1.9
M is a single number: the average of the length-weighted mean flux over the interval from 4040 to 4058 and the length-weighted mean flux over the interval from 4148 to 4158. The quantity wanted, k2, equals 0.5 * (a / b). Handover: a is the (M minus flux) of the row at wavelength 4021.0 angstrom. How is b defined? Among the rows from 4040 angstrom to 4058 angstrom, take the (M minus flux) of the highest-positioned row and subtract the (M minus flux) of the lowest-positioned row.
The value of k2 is -1.1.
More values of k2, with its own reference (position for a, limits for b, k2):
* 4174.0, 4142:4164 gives -12.6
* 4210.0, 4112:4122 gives -3.3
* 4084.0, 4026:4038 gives -0.3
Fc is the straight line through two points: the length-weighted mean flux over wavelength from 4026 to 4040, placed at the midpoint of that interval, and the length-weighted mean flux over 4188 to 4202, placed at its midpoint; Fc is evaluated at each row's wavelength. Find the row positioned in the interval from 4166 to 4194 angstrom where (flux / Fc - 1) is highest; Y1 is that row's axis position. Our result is 4192.0 angstrom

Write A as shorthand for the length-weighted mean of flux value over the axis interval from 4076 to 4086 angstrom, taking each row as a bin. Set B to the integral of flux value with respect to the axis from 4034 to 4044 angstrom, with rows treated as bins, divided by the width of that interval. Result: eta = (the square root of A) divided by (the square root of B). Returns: 0.99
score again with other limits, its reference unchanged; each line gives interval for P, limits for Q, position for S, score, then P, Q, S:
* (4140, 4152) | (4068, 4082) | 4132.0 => -1.8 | 0.016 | 1.03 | 1.03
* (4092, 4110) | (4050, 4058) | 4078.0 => -1.3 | 0.053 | 1.00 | 1.04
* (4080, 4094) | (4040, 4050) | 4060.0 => -1.7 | 0.018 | 1.00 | 1.05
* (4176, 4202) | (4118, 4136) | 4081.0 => -1.5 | 0.032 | 1.01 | 1.01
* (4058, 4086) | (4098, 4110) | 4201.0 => -1.7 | 0.019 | 1.15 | 1.00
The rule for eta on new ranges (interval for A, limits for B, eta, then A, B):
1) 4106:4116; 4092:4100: 1.04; 8.90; 8.27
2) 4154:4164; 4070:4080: 1.00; 9.00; 8.98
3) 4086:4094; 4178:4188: 1.01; 9.39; 9.23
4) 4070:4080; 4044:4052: 0.98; 8.98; 9.37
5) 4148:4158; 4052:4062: 0.99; 8.91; 9.10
